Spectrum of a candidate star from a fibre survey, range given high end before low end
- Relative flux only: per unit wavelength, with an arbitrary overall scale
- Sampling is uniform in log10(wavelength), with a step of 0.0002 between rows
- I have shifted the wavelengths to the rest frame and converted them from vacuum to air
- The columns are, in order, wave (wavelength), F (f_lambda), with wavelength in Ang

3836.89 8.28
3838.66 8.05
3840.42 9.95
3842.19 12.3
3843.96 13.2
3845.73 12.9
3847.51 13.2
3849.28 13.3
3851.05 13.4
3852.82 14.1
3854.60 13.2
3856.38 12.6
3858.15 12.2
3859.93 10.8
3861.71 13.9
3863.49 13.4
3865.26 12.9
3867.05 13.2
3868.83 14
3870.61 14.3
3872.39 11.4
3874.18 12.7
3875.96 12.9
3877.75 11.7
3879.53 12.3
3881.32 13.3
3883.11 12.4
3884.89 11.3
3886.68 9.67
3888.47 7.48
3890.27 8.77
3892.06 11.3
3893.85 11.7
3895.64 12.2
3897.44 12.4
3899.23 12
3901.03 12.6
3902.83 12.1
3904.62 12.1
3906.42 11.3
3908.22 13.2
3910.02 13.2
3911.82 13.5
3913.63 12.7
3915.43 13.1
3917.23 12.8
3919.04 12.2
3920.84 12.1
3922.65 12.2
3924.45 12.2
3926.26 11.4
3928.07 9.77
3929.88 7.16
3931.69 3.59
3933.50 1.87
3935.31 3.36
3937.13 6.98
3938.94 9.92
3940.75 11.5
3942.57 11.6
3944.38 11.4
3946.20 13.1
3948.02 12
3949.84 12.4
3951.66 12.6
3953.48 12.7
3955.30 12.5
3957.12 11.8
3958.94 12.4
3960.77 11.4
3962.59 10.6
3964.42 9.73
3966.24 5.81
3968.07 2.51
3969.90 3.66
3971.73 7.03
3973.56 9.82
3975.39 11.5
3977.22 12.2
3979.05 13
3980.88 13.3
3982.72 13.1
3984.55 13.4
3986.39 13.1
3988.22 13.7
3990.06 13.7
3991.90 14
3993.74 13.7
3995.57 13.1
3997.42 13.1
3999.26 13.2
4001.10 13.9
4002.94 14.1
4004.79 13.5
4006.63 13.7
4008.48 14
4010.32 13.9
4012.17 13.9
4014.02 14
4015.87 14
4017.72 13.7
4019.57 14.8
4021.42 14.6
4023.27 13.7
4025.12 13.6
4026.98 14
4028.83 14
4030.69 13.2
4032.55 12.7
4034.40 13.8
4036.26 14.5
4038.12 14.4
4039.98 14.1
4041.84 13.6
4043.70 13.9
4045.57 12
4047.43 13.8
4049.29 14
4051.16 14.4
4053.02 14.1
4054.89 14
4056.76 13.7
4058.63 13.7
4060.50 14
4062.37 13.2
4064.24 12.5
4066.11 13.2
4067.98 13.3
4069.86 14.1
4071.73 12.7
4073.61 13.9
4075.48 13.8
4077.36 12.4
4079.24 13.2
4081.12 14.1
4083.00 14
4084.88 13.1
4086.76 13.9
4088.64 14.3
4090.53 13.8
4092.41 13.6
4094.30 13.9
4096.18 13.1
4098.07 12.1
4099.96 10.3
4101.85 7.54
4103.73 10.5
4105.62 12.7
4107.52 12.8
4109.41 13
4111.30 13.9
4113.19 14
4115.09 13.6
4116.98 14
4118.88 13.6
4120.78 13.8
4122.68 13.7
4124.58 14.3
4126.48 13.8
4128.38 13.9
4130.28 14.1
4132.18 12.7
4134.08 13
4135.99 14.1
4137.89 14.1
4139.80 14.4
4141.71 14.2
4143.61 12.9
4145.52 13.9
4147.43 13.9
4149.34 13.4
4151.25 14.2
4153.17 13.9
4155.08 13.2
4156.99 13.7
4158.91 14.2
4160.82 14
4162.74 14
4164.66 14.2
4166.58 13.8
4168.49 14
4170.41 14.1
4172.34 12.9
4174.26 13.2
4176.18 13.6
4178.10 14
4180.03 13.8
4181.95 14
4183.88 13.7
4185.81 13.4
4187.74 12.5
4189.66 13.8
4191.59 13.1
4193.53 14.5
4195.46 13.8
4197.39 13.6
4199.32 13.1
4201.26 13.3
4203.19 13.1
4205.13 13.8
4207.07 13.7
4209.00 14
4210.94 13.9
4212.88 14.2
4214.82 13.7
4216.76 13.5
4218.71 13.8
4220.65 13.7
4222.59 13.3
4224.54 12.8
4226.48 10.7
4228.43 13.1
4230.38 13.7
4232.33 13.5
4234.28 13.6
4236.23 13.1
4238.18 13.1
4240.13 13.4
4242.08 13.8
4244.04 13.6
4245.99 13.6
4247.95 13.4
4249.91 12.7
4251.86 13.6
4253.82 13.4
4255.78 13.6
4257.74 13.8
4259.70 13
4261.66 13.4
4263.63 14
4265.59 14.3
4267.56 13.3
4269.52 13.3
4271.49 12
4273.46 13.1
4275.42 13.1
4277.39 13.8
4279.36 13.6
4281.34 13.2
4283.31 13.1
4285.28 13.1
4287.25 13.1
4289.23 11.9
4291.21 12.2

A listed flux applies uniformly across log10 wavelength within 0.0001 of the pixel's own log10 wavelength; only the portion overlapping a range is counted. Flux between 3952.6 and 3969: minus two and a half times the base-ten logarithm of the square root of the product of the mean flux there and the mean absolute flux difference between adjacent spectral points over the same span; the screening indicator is -1.44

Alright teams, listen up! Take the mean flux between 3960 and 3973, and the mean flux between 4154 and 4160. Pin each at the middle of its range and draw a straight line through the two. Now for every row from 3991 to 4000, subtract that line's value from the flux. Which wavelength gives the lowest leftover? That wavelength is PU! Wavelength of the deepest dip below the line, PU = 3997.42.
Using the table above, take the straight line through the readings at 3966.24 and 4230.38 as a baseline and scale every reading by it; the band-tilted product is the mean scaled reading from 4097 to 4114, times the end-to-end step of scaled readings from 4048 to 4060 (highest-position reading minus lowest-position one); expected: -0.11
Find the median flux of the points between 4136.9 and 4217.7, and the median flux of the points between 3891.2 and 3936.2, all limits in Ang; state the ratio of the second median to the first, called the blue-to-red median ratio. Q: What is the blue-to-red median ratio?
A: 0.88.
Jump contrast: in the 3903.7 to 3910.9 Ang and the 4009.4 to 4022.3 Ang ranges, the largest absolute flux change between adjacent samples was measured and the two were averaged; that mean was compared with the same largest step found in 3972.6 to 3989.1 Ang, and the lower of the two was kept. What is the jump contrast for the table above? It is 1.5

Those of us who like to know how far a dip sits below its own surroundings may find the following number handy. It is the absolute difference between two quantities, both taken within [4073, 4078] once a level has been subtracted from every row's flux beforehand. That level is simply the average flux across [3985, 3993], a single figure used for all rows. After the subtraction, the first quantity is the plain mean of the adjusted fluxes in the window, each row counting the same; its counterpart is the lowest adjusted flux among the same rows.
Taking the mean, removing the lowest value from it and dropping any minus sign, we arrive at 1.0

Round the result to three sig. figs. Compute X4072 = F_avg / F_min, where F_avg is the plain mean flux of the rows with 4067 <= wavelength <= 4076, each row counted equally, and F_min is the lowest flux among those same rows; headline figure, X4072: 1.07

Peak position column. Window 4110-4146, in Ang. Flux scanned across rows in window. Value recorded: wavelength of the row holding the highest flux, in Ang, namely 4139.80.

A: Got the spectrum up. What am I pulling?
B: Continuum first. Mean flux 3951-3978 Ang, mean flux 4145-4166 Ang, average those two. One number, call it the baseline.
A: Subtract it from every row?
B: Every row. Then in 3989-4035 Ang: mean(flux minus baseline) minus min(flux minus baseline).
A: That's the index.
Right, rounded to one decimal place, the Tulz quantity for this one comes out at 1.1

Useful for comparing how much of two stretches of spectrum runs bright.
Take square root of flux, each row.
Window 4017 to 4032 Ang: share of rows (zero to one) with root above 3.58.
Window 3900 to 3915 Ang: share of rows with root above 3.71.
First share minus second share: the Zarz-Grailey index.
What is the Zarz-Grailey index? 1.0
